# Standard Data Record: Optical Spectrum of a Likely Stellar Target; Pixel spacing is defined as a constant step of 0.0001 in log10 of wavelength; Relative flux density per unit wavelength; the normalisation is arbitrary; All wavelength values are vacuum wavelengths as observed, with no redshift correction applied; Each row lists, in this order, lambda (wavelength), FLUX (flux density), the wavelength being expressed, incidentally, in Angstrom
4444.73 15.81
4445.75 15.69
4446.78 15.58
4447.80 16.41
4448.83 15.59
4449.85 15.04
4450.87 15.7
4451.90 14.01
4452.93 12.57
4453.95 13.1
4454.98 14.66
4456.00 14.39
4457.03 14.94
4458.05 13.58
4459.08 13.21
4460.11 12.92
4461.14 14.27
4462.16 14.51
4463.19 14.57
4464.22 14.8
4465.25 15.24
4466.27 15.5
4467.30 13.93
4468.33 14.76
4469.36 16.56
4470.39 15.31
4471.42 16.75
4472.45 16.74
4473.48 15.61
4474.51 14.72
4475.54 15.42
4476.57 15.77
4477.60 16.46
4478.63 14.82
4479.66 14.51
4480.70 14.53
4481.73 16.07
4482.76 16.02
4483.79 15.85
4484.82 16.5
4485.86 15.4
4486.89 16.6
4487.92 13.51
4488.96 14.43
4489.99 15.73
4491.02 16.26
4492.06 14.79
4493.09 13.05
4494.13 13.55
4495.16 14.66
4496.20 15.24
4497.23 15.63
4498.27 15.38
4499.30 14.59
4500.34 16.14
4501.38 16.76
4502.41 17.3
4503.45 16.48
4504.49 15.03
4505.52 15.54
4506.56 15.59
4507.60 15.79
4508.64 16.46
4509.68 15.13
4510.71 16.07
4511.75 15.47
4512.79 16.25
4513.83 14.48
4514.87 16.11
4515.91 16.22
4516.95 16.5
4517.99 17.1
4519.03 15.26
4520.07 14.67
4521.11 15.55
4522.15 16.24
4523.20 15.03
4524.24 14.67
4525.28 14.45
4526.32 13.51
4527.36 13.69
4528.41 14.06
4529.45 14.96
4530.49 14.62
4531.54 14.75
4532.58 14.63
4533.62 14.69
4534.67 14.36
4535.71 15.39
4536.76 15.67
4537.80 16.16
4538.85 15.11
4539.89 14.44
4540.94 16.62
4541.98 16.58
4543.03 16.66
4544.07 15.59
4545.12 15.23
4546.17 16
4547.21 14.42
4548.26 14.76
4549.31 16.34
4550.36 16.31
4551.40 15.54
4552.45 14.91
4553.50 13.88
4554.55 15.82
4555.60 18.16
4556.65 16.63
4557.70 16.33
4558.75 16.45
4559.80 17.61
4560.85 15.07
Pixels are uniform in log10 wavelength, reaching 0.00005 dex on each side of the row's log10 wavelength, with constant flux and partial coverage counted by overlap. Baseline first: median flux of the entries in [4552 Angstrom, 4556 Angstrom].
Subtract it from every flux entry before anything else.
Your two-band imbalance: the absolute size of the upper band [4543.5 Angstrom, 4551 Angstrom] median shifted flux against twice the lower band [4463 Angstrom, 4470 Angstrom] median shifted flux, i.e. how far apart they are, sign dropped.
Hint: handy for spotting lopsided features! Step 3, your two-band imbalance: 1.4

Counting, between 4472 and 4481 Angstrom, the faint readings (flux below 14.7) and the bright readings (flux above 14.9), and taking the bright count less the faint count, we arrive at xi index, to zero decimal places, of 3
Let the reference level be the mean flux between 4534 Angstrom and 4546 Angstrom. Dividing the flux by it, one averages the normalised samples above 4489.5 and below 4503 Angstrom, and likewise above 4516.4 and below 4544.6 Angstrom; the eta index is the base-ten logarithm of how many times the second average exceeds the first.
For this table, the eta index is 0.00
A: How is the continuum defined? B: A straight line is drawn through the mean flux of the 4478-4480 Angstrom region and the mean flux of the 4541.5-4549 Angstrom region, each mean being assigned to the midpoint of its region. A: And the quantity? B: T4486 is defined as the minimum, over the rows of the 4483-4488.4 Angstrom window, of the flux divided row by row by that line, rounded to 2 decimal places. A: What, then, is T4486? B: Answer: 0.91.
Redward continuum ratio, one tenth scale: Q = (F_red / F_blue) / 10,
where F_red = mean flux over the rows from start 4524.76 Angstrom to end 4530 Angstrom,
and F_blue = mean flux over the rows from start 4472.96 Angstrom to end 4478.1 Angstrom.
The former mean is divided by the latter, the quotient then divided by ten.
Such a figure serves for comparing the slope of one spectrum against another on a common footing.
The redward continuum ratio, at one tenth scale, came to 0.091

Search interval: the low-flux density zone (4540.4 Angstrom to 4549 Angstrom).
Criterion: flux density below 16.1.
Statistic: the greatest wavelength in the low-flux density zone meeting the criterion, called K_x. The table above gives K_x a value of 4548.26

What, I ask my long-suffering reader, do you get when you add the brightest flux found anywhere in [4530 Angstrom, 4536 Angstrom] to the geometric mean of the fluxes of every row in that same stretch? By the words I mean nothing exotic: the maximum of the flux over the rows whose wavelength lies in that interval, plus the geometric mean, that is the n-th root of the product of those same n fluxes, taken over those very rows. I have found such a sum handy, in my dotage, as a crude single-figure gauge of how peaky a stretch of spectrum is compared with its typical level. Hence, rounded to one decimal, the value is 30.1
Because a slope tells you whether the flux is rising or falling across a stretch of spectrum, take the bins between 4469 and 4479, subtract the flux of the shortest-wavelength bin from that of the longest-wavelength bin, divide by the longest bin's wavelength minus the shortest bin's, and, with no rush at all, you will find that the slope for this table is -0.2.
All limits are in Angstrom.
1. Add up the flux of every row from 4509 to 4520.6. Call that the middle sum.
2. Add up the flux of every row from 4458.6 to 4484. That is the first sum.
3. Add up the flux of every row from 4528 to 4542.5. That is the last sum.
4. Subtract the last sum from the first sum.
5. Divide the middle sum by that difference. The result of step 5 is 1.0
